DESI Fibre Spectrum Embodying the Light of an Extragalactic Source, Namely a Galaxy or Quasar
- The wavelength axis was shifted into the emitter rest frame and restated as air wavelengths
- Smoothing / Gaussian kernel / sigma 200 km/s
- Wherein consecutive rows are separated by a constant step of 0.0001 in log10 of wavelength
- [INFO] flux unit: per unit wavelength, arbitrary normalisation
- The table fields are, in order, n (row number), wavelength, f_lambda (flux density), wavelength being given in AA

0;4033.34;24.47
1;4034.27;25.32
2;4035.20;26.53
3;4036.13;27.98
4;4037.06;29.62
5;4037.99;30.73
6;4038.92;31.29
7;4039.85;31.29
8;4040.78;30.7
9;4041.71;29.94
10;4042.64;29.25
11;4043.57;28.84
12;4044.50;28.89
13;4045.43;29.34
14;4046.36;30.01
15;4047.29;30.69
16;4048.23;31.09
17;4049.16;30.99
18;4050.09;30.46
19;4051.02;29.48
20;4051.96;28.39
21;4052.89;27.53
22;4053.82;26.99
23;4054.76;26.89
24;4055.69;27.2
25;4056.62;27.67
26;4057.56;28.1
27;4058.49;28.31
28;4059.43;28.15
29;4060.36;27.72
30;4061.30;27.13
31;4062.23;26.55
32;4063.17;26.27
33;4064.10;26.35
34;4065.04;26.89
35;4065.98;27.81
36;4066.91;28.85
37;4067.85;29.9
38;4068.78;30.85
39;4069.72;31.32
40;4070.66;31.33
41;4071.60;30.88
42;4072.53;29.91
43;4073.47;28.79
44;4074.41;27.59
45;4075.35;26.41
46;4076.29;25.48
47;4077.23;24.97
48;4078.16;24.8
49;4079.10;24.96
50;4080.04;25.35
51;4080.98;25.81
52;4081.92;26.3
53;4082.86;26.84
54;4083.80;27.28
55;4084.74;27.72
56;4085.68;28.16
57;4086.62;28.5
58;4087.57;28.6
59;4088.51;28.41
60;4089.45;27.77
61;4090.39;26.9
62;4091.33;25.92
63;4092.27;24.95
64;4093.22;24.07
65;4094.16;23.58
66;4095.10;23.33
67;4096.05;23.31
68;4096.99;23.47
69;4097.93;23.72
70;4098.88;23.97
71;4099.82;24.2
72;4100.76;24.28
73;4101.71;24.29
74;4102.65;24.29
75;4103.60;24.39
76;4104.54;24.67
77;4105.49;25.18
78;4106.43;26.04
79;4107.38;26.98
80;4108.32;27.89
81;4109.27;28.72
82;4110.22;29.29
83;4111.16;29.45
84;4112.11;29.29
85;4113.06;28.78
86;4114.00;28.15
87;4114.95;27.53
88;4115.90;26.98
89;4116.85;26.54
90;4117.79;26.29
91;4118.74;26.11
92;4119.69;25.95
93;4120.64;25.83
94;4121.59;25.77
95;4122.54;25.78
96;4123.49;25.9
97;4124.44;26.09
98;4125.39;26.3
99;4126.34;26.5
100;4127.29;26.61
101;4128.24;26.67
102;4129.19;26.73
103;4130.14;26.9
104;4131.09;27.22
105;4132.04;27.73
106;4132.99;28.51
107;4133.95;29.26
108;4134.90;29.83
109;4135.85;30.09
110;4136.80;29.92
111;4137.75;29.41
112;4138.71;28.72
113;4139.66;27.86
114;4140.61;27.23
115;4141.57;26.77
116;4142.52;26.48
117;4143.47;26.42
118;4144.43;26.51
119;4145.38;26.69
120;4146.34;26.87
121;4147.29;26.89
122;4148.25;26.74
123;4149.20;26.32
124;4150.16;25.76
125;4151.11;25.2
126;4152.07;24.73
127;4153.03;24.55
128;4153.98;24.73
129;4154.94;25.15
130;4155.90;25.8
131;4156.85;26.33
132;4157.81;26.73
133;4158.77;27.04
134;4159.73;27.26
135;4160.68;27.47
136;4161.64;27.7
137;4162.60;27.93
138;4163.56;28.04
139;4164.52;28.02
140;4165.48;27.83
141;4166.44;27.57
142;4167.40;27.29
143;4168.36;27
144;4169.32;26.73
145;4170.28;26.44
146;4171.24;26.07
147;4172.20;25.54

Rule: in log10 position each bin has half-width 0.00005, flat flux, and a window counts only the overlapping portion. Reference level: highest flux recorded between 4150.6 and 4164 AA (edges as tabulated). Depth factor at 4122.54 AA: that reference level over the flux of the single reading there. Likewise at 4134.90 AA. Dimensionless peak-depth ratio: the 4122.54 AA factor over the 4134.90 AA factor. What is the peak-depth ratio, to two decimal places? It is 1.16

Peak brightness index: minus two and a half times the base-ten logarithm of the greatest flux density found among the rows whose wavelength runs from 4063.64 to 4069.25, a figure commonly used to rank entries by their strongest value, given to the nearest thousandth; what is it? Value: -3.723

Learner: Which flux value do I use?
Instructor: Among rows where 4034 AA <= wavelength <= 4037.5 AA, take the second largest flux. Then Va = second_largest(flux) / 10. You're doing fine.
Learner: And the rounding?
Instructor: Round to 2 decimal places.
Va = 2.80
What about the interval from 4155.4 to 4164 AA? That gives 2.79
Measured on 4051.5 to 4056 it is 2.75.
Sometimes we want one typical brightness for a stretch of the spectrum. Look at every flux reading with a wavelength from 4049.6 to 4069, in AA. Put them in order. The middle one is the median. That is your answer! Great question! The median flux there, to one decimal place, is 27.7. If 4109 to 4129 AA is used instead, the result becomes 26.5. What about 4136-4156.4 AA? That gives 26.5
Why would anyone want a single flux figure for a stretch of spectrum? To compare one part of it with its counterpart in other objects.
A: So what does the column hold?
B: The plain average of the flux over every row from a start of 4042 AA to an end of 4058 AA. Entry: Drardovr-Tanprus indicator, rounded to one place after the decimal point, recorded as 28.9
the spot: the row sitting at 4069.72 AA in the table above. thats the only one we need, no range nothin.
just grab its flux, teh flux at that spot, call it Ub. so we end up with 31.32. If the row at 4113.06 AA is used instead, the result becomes 28.78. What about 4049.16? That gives 30.99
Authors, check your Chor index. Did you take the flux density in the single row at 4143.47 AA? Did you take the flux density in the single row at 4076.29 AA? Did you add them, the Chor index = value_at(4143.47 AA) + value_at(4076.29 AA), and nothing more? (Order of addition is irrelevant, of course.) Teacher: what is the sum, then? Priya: 51.9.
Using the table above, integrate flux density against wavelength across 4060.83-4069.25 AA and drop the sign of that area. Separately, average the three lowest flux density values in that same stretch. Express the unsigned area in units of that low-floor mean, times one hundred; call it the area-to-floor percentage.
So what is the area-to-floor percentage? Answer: 889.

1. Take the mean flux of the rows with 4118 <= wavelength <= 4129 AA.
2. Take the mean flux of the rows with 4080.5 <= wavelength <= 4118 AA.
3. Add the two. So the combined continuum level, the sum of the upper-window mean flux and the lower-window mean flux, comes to 52.4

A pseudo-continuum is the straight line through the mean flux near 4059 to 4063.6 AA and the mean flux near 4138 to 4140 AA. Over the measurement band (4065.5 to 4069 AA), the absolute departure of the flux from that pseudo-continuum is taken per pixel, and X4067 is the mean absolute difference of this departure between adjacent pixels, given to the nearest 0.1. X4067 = 1.0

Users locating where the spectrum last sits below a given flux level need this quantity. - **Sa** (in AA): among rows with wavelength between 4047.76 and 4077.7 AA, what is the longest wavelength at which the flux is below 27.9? 4077.23 AA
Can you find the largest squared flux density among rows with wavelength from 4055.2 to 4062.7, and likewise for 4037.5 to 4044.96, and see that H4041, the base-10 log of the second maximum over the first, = 0.087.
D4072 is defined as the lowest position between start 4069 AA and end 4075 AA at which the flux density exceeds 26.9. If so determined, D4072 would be 4069.72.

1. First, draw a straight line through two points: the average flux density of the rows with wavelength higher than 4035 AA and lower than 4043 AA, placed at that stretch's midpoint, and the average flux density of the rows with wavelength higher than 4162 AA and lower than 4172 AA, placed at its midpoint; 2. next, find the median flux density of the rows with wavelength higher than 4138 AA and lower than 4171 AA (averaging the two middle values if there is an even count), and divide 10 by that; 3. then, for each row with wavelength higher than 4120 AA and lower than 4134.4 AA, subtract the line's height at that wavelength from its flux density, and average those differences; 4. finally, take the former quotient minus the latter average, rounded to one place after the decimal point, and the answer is 1.6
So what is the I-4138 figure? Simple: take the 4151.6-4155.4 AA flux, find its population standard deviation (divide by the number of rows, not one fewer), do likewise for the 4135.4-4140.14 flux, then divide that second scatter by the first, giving 3.73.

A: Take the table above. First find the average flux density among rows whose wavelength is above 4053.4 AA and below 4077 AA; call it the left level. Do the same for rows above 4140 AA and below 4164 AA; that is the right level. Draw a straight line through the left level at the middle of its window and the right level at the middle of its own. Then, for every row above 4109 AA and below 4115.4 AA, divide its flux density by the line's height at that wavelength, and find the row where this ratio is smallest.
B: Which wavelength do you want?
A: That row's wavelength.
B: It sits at 4114.95 AA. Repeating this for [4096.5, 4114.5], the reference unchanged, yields 4096.99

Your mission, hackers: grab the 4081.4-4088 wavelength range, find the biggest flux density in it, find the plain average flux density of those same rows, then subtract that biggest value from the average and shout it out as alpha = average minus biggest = -1.0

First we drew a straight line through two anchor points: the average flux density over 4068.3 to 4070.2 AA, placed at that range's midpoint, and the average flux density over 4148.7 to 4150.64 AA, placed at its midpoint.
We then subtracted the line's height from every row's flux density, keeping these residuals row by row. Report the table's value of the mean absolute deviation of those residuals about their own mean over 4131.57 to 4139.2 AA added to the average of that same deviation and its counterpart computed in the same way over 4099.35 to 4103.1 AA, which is 1.07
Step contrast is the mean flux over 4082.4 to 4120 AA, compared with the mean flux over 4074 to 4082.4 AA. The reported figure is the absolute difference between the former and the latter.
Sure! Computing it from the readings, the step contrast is 0.6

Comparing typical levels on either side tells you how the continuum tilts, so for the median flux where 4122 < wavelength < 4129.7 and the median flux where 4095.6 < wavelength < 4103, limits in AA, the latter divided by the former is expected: 0.91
